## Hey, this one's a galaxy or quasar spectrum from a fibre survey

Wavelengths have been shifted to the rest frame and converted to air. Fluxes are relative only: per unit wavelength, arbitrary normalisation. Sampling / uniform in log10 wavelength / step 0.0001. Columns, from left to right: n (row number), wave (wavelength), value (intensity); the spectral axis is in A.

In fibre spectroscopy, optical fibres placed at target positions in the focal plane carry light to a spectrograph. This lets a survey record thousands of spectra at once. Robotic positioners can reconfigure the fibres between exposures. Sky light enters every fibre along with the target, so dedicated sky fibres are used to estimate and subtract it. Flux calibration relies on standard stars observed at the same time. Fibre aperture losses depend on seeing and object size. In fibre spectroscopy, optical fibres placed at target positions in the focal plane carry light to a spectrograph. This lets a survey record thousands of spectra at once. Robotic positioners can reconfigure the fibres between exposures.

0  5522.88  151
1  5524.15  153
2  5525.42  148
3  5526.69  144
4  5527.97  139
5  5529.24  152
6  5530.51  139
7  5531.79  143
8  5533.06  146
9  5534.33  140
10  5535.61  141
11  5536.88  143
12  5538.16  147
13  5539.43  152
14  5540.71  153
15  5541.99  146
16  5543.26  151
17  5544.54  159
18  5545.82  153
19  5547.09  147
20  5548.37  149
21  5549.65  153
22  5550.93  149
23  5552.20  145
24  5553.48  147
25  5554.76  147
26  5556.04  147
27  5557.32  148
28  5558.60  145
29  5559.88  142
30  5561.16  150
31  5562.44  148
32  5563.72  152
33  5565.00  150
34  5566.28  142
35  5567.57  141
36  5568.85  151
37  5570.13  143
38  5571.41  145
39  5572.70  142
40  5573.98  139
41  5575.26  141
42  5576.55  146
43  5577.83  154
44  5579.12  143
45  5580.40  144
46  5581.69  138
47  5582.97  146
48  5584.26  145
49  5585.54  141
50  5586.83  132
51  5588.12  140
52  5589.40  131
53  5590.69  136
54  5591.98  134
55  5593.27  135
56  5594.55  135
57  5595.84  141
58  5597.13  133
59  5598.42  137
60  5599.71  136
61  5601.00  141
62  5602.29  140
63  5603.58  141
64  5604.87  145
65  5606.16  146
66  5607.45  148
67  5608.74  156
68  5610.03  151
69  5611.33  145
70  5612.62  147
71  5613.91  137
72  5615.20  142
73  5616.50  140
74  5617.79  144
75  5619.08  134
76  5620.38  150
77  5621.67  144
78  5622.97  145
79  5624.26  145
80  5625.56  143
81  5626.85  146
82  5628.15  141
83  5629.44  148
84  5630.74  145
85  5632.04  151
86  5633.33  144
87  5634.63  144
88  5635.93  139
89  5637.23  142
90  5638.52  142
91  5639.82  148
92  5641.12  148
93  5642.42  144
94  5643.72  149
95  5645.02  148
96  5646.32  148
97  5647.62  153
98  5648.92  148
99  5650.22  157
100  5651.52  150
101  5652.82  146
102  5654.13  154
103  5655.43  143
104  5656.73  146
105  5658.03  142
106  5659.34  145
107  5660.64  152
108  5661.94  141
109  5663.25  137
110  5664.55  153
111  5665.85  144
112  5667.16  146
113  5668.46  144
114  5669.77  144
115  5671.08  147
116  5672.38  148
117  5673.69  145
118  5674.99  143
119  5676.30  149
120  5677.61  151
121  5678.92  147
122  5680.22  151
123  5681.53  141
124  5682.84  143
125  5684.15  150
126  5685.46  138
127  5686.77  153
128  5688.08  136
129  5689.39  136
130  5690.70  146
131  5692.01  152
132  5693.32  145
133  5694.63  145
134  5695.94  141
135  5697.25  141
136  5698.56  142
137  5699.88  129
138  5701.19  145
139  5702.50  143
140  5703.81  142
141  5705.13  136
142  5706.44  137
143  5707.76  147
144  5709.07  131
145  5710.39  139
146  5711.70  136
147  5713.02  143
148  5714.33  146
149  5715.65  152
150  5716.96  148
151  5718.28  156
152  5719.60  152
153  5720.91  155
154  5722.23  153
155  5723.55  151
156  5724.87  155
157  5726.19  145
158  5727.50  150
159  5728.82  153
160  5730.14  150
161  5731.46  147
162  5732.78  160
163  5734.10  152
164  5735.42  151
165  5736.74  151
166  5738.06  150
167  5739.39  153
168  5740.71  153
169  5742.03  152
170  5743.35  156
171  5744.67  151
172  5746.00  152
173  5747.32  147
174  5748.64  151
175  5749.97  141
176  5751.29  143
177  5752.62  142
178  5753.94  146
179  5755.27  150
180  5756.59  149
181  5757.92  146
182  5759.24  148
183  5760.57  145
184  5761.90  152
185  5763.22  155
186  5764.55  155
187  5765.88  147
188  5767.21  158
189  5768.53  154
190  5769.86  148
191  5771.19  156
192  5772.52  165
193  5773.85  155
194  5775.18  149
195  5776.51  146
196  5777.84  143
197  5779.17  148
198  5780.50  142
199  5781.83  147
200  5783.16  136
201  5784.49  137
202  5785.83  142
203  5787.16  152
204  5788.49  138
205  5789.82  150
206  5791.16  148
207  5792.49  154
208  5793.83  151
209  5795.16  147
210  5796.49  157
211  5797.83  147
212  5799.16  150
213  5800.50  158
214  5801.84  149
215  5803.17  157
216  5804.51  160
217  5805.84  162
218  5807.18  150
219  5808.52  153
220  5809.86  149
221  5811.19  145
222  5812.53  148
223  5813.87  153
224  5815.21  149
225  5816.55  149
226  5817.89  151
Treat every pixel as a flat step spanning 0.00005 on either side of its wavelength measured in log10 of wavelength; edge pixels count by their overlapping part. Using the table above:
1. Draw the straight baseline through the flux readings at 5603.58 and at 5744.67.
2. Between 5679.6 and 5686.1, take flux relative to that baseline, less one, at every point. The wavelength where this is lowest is 5685.46 A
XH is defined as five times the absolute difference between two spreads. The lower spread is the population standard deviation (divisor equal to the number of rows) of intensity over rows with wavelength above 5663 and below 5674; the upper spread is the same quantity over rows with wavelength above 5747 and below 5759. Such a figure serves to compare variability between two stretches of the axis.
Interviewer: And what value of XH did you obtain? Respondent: 3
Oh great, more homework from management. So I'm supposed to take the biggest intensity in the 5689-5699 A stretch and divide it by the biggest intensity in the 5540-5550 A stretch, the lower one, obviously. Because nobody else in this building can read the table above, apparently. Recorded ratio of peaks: 0.96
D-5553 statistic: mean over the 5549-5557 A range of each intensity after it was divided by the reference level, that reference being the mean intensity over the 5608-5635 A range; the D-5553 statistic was 1.02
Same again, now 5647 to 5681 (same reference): 1.02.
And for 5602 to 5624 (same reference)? 1.00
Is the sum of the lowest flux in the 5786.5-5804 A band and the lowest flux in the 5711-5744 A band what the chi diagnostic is 274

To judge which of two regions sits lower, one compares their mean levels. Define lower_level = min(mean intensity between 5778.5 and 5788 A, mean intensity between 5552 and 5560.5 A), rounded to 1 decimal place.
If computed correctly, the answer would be 143.4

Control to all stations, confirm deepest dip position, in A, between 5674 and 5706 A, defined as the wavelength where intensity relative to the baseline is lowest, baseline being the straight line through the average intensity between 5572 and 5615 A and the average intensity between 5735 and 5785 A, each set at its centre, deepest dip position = 5699.88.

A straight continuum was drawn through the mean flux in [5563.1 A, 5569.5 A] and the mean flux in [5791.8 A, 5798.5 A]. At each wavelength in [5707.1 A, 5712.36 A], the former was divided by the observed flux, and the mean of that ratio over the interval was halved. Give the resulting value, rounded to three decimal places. 0.542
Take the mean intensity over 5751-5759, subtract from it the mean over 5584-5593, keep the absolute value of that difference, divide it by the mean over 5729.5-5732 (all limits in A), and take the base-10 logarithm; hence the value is -1.2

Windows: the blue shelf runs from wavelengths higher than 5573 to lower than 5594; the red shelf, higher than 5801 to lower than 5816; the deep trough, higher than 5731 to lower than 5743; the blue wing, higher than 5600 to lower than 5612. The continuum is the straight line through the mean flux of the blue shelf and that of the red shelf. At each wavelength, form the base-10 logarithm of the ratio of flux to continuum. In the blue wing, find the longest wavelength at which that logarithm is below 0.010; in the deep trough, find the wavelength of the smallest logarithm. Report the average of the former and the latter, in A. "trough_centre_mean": 5671.4 A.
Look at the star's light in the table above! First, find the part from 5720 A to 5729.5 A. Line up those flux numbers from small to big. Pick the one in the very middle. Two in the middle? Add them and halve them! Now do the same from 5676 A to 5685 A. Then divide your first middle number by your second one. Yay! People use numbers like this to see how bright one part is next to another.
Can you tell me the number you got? 1.03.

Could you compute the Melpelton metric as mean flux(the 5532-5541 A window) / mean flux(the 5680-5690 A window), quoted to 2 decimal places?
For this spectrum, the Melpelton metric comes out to 1.02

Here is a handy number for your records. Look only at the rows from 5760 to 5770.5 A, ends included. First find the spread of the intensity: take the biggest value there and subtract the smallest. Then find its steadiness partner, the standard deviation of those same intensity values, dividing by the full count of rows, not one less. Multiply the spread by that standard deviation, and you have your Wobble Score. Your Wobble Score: 56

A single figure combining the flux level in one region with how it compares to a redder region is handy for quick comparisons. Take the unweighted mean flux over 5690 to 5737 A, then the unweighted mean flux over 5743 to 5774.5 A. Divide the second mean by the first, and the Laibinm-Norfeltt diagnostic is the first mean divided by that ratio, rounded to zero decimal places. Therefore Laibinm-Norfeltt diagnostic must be 142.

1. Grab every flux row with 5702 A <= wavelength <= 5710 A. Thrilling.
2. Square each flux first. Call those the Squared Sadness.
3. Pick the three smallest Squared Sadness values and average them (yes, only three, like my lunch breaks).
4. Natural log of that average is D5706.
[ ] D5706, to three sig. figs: 9.81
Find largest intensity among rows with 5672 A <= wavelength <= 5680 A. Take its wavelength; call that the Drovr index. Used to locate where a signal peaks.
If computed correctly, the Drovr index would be 5677.61 A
